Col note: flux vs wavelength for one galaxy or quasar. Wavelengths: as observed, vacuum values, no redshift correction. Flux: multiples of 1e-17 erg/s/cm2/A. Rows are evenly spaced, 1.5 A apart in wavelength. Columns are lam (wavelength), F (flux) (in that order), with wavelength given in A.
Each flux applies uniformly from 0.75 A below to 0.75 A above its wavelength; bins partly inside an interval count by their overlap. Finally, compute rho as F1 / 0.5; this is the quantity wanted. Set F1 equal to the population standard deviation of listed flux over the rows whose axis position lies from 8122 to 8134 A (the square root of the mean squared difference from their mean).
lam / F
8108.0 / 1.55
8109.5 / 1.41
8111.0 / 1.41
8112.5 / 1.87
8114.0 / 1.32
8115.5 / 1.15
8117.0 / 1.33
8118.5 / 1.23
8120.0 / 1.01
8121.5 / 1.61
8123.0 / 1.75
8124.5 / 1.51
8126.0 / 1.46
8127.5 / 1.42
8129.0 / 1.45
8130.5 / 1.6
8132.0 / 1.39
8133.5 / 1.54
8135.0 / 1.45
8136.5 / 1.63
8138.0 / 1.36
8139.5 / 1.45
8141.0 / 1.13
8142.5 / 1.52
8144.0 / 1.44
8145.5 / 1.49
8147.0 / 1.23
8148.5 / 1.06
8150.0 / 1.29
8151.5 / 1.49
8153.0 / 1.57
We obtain 0.22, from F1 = 0.109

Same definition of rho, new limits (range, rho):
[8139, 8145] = 0.30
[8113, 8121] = 0.24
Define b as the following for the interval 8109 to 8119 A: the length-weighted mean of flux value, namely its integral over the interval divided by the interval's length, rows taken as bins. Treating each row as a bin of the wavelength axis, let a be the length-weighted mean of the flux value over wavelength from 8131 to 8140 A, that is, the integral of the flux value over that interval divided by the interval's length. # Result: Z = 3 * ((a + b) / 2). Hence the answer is 4.30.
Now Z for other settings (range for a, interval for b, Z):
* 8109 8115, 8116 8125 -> 4.33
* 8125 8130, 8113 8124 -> 4.22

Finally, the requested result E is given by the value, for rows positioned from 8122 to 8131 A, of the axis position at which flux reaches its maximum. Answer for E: 8123.0 A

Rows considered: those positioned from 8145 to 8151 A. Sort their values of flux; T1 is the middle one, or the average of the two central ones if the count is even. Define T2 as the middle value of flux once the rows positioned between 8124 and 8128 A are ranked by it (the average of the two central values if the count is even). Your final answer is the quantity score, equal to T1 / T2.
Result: 0.86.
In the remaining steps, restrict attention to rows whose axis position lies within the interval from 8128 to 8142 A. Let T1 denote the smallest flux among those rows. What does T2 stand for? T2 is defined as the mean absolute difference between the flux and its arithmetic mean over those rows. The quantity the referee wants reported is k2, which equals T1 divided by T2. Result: 11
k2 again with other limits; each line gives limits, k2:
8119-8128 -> 6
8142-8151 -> 7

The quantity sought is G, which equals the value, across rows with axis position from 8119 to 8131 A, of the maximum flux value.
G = 1.75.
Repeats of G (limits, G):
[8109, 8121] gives 1.87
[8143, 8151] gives 1.49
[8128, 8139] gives 1.63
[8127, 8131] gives 1.6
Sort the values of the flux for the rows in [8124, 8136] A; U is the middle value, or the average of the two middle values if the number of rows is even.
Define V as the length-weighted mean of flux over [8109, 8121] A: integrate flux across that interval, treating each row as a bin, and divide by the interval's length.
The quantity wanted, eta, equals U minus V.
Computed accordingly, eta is 0.11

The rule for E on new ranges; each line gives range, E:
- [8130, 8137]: 8136.5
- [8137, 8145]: 8142.5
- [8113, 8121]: 8117.0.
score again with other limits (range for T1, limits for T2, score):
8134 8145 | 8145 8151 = 1.15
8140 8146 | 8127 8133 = 1.02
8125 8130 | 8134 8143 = 1.00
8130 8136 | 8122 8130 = 1.02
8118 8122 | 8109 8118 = 0.90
